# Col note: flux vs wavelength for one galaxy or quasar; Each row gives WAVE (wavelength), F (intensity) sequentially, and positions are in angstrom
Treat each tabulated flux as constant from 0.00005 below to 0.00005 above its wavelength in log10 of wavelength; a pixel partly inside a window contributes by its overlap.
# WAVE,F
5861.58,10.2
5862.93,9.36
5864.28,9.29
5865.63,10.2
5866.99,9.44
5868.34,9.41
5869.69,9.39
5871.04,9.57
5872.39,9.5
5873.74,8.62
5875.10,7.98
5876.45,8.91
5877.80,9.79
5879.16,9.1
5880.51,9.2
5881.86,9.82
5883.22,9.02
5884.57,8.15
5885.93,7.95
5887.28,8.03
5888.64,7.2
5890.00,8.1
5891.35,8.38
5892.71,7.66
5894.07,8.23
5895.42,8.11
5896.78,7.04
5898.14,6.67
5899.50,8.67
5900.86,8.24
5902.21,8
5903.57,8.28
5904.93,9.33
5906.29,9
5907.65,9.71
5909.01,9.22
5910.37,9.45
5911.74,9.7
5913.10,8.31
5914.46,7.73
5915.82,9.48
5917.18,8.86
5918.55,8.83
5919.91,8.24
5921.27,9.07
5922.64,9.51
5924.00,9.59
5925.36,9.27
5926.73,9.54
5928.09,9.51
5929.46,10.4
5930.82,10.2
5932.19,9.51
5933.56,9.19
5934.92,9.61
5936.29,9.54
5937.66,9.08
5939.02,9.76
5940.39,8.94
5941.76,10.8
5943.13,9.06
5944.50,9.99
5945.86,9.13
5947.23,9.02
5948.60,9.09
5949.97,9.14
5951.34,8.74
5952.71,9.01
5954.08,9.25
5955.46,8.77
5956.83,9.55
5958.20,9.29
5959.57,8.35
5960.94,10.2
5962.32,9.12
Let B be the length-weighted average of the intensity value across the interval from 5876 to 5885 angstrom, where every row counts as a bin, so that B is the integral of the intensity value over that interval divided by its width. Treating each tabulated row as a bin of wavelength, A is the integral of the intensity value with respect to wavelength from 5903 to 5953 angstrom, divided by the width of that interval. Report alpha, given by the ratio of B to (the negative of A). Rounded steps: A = 9.3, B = 9.2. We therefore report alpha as -0.99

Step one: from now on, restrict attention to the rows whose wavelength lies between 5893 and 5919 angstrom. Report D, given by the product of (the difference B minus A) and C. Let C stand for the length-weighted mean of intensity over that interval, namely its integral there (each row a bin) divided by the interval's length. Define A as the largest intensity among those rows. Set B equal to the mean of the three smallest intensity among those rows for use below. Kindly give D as -22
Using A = 9.71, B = 7.1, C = 8.6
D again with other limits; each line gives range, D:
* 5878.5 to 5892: -18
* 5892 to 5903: -12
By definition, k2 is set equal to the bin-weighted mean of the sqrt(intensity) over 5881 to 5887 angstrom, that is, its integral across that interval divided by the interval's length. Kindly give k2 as 2.95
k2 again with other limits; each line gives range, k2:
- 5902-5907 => 2.95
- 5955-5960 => 3.01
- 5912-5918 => 2.94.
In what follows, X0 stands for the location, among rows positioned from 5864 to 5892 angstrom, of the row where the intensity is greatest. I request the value 5865.63 angstrom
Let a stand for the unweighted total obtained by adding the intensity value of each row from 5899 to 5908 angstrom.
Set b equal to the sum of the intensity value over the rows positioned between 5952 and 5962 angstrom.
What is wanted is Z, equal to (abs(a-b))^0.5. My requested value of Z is 1.8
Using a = 61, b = 64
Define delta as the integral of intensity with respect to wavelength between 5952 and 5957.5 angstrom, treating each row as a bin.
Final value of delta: 50.2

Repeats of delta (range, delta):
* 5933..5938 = 46.9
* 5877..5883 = 56.6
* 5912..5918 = 52.1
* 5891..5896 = 40.4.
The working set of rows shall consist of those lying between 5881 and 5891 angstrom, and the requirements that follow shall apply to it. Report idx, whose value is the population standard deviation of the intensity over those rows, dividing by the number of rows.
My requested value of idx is 0.78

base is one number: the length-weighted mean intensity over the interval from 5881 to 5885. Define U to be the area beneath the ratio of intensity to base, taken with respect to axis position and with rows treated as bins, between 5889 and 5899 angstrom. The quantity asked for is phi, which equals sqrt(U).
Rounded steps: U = 8.5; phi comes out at 2.92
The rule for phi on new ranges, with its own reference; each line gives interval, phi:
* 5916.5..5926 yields 3.08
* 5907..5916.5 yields 3.08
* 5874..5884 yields 3.17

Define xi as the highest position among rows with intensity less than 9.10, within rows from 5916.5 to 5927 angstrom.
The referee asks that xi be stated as 5921.27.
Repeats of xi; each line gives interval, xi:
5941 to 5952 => 5951.34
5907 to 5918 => 5917.18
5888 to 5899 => 5898.14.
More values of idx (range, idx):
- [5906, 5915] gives 0.69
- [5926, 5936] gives 0.40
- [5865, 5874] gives 0.43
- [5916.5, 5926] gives 0.43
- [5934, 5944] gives 0.59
